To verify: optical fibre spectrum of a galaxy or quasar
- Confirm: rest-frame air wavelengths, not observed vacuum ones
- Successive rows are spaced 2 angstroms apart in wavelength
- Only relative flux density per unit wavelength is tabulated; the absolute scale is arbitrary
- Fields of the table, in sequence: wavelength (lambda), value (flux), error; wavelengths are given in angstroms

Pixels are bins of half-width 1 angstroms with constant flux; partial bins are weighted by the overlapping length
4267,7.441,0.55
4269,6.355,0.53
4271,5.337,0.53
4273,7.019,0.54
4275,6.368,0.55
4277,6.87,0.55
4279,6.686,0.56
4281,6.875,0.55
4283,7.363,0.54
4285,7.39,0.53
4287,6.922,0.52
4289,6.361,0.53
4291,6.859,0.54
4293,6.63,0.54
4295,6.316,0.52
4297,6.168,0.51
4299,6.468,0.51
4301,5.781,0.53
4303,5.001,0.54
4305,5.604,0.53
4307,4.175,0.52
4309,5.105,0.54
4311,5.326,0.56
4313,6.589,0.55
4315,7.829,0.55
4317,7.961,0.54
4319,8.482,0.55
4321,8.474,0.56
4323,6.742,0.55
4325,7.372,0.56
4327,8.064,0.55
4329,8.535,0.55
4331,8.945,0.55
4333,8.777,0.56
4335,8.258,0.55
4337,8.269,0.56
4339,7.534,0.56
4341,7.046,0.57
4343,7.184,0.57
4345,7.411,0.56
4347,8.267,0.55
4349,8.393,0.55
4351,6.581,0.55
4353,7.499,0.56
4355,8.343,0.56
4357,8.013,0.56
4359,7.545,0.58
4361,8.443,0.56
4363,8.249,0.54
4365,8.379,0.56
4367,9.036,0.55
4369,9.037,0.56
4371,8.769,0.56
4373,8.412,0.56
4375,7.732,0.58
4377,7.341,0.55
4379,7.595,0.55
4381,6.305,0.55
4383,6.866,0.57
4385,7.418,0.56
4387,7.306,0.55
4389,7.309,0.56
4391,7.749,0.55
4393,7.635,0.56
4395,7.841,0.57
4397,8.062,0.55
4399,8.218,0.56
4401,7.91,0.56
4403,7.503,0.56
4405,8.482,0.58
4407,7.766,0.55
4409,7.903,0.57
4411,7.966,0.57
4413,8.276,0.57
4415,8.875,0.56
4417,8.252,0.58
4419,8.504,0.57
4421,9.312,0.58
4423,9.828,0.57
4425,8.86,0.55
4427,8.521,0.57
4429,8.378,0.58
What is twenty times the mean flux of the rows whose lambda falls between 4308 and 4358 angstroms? 153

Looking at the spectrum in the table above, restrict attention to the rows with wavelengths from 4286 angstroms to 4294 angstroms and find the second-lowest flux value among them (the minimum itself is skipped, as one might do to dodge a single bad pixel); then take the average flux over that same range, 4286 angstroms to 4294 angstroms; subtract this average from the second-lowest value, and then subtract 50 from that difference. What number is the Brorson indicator -50.1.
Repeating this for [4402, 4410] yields -50.1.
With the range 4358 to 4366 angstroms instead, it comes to -49.9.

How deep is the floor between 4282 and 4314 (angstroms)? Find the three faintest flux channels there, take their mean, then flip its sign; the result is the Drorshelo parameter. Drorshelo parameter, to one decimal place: -4.8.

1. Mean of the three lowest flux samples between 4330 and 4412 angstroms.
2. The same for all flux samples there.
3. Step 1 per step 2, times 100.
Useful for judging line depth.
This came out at 83.5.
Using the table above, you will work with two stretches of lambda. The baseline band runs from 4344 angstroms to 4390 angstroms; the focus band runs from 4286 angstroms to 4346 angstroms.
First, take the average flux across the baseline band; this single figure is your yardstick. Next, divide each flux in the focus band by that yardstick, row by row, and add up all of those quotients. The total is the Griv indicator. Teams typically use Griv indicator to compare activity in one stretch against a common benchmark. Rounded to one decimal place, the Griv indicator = 26.8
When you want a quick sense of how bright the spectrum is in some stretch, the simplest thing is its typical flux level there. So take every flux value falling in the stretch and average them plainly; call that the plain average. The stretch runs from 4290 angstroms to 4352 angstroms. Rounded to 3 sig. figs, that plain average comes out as 7.10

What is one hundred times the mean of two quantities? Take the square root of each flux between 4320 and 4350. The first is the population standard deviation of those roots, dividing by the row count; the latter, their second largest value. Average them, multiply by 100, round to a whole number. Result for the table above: 154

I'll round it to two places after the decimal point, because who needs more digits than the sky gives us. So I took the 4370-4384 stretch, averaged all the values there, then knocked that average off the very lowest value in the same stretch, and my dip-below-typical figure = -1.27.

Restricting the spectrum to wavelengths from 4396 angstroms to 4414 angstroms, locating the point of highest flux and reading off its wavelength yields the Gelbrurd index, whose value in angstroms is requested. 4405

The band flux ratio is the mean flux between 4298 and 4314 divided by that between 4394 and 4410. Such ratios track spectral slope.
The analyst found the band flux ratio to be 0.69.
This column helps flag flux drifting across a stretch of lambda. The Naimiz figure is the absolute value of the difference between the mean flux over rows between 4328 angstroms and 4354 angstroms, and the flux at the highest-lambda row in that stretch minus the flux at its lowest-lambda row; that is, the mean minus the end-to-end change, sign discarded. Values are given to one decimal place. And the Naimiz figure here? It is 8.9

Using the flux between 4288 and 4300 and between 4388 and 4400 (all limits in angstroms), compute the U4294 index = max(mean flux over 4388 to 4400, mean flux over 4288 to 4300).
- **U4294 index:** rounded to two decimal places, 7.80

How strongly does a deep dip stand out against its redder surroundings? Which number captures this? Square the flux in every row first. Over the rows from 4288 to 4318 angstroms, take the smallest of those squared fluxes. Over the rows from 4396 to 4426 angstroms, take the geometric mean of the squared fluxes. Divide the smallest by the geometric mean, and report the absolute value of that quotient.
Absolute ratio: 0.25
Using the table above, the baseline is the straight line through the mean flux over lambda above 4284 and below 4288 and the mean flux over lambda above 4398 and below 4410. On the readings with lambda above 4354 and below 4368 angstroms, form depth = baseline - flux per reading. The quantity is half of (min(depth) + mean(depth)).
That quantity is -1.0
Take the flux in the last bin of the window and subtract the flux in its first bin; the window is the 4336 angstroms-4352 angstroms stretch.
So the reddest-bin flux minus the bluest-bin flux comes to -1.7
